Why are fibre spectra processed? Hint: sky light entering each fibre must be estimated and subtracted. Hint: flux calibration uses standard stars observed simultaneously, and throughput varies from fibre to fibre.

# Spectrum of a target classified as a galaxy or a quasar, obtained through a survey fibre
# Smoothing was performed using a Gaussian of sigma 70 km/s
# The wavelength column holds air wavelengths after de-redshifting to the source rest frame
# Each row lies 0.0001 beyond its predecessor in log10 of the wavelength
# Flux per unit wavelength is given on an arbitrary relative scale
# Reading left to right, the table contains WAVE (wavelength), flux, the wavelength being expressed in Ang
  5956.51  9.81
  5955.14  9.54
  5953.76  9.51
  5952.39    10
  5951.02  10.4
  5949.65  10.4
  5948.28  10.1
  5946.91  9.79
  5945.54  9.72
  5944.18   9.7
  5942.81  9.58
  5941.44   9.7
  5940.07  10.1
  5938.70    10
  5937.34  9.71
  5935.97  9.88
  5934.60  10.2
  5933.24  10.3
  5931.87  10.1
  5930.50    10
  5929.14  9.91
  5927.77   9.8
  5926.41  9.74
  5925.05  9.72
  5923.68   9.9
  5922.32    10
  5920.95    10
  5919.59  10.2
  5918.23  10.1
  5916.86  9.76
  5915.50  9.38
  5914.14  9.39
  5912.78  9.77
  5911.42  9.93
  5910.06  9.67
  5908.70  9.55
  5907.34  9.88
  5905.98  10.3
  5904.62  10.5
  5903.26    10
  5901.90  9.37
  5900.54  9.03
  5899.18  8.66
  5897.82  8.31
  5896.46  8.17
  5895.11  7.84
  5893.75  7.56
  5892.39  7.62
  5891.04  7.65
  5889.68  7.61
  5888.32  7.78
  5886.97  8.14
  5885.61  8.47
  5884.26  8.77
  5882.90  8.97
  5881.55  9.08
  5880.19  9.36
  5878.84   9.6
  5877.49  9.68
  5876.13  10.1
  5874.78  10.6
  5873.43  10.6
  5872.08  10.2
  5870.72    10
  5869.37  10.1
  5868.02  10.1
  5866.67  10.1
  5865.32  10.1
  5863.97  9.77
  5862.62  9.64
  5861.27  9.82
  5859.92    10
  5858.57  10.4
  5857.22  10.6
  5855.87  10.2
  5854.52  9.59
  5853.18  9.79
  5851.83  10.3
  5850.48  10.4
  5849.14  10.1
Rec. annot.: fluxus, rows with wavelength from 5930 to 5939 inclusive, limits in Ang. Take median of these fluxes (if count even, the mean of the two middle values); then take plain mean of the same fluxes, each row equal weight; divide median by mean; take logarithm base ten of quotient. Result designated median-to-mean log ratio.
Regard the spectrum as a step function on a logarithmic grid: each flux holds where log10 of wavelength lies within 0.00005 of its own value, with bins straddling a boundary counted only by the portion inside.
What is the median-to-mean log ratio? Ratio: -0.0012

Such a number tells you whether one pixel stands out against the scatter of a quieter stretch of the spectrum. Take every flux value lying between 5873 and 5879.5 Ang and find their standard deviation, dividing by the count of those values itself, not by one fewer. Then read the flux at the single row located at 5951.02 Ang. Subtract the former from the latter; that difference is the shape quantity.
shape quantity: 10.0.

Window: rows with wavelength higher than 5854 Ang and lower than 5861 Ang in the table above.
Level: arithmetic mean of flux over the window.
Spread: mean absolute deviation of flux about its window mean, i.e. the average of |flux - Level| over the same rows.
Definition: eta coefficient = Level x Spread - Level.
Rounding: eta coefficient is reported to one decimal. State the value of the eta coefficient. -7.2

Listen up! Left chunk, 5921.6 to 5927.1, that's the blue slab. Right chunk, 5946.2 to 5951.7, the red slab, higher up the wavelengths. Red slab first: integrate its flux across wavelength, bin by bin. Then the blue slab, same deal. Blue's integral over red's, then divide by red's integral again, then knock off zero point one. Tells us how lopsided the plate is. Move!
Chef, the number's -0.0827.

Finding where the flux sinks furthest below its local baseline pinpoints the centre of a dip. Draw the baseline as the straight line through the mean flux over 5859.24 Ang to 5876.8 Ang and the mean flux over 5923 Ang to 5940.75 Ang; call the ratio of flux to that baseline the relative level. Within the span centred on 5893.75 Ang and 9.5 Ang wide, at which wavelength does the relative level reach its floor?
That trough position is 5893.75 Ang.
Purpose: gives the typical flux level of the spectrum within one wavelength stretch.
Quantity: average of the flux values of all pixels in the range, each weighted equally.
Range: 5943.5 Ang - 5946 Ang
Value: 9.7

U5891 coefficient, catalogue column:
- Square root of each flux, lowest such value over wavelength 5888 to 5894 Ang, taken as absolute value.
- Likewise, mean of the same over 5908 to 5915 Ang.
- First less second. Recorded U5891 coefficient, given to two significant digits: -0.36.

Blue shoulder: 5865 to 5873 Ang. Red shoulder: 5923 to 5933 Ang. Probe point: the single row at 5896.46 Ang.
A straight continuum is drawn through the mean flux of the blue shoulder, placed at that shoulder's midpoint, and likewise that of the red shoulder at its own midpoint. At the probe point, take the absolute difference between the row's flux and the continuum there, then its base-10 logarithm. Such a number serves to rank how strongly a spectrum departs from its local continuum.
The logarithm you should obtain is 0.3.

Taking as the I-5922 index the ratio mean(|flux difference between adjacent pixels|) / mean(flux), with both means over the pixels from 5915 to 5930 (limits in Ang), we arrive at 0.015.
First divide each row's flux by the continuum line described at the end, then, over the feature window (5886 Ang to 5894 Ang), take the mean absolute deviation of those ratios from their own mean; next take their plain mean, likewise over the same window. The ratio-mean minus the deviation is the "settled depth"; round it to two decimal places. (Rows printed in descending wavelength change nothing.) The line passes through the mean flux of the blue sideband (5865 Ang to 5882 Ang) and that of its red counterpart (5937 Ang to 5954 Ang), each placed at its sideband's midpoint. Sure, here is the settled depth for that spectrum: 0.76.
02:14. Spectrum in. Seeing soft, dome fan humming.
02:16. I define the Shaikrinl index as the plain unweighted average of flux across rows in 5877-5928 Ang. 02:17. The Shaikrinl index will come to 9.2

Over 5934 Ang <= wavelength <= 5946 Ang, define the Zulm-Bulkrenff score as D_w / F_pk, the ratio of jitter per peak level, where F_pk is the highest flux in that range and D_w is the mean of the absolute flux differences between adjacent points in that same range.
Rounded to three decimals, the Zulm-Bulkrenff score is 0.019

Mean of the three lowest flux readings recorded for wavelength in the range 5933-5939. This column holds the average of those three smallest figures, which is 9.86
